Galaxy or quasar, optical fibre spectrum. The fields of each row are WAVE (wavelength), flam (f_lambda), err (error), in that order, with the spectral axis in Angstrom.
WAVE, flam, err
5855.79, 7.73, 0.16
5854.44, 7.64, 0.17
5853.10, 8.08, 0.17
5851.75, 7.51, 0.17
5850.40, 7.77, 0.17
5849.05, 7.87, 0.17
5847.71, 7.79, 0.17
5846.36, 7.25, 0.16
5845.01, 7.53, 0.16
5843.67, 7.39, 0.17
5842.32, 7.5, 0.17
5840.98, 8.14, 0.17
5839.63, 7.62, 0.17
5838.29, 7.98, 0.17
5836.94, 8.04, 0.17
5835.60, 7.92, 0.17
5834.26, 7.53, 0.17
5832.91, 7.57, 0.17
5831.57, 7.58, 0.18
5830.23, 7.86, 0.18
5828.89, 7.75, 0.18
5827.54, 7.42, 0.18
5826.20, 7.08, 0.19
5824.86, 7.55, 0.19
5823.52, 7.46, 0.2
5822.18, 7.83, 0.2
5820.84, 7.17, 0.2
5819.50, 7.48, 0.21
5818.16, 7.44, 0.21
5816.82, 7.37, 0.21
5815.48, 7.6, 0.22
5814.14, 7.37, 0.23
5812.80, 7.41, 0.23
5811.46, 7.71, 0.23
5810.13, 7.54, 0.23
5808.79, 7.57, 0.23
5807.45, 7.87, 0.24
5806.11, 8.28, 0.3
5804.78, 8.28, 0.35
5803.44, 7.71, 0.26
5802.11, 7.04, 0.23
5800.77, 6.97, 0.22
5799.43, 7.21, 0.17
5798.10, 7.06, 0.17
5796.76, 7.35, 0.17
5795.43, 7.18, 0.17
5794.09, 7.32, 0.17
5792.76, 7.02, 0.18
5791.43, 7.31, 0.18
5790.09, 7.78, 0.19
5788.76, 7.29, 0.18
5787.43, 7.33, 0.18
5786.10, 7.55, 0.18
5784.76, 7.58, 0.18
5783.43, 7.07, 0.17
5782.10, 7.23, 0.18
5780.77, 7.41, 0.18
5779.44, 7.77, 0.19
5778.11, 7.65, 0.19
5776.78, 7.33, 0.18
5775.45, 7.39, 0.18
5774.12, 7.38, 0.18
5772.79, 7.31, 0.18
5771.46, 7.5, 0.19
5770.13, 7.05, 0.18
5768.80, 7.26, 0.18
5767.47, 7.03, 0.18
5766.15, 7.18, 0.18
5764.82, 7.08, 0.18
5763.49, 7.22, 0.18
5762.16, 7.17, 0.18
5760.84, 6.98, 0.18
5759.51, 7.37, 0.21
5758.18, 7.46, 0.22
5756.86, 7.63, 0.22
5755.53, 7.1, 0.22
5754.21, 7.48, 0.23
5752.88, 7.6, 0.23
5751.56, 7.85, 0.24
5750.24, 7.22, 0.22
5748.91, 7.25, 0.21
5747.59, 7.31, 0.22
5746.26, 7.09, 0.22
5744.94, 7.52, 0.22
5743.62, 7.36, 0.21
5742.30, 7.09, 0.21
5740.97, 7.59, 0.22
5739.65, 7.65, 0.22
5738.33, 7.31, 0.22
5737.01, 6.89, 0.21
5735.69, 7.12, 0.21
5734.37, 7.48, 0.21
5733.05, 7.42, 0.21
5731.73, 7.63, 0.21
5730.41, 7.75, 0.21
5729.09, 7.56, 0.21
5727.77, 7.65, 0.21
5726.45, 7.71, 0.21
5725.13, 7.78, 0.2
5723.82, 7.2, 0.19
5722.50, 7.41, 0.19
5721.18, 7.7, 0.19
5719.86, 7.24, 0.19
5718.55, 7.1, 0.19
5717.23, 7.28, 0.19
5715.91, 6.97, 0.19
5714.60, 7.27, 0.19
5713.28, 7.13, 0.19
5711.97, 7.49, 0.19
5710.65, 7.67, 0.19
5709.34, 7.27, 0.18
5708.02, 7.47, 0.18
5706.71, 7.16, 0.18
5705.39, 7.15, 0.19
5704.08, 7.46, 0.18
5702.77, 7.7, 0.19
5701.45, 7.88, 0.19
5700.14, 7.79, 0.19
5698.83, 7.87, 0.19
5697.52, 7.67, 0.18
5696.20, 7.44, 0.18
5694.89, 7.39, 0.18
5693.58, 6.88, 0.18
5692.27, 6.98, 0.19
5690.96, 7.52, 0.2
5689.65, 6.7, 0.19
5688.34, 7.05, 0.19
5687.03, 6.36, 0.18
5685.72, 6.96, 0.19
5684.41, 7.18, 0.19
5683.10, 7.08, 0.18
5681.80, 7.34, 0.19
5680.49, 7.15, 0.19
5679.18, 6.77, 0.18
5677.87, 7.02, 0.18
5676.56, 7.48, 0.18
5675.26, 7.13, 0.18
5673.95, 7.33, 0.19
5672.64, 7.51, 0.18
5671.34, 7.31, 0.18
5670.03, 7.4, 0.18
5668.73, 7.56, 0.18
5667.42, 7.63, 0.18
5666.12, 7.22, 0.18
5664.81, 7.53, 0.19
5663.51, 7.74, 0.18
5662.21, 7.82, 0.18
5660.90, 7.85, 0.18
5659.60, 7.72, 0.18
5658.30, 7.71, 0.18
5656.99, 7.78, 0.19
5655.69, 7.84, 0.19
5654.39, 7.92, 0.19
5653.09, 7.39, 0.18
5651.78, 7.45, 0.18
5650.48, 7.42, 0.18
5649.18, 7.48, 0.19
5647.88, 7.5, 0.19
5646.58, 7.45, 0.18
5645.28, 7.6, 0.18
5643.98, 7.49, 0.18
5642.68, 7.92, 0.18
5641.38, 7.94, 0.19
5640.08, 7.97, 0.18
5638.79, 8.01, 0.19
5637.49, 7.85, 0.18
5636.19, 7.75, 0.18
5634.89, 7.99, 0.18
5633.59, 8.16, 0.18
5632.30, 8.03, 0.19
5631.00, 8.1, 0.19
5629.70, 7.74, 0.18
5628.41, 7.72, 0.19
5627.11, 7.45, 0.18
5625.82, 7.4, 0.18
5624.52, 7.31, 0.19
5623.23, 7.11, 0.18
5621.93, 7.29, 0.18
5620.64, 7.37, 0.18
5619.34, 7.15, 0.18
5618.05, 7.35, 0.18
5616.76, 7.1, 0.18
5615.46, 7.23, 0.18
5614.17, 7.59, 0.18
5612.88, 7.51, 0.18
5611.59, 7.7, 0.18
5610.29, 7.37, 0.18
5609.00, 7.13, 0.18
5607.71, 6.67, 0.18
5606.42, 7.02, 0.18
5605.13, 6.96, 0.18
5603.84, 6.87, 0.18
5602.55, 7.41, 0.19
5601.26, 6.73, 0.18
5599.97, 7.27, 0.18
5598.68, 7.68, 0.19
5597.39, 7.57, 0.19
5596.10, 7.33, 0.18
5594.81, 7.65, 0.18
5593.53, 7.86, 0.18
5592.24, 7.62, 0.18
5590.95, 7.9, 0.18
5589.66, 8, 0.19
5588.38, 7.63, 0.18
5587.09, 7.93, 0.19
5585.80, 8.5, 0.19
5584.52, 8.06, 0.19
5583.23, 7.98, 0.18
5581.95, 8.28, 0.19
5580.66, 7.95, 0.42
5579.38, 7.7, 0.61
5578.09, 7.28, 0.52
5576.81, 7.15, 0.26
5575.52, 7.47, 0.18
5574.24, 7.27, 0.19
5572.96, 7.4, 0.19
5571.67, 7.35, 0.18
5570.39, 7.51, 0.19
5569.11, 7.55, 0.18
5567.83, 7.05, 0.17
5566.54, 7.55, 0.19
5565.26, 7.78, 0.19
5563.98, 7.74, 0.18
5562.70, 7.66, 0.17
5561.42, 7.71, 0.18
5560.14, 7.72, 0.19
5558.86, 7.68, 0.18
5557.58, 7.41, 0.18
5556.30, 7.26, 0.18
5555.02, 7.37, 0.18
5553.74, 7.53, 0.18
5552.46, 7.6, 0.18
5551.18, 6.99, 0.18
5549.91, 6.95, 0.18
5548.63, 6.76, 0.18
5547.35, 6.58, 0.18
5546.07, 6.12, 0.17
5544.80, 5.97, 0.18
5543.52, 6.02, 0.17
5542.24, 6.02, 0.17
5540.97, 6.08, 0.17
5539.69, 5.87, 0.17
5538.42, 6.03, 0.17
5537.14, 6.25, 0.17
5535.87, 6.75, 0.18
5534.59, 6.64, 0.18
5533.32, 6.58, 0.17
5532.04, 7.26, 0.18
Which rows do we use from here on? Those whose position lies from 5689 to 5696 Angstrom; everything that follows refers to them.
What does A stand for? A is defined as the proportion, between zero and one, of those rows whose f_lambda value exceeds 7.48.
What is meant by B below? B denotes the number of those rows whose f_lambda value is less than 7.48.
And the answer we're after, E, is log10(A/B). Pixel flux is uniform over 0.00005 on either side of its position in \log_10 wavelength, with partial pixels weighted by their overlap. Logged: -1.30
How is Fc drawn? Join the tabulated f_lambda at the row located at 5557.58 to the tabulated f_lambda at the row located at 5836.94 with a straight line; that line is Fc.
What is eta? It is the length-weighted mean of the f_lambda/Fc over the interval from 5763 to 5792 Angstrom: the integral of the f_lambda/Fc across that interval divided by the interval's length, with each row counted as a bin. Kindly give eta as 0.93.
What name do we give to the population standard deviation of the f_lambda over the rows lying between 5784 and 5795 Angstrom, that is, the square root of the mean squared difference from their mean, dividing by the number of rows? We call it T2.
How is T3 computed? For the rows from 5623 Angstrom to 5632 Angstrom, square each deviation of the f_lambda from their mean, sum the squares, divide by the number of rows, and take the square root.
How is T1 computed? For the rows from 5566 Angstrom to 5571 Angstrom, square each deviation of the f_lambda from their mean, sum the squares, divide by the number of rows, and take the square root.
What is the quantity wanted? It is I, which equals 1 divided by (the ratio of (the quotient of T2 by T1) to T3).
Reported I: 0.30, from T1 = 0.211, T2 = 0.22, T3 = 0.305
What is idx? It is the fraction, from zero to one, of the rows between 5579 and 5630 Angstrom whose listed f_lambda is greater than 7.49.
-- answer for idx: 0.50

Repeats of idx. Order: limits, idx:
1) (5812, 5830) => 0.31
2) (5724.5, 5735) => 0.75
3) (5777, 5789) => 0.44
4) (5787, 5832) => 0.41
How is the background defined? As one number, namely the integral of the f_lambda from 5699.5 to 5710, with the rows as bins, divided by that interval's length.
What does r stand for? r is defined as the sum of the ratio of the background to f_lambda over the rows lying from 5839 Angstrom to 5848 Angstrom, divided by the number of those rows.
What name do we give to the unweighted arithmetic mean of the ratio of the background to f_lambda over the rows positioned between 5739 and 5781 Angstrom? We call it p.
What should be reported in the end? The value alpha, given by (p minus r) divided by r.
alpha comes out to 0.03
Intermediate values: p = 1.02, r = 0.99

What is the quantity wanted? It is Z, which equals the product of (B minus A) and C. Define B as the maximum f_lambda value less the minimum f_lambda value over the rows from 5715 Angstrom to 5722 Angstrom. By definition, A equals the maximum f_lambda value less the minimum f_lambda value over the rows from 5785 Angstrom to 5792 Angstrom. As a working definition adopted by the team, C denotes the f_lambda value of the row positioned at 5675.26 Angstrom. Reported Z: 2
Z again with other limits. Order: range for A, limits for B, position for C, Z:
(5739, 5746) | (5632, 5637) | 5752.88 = -1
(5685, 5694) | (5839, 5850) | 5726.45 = -2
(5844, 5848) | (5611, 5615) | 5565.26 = -3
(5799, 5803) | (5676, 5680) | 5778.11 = 4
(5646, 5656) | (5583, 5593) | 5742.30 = 2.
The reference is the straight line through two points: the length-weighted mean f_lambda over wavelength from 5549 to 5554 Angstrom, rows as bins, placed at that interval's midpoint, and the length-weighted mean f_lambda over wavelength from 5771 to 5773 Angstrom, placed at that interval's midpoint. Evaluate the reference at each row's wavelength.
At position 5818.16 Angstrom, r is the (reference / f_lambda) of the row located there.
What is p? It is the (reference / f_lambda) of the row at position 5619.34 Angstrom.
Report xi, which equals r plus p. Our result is 2.020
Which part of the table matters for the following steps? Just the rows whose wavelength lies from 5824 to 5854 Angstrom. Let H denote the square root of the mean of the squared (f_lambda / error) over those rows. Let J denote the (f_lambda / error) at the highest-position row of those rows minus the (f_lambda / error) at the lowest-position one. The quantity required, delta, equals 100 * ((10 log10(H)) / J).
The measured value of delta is 212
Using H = 44.6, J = 7.8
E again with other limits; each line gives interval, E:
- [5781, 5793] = -1.26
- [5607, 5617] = -1.12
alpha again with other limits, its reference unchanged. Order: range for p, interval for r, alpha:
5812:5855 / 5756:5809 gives -0.03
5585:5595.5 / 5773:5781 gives -0.05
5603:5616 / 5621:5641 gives 0.07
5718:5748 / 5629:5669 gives 0.04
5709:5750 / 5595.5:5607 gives -0.02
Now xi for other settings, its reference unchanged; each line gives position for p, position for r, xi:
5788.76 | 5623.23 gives 2.044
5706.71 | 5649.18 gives 2.005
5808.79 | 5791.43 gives 2.000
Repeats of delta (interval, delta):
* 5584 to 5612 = 4520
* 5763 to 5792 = 3216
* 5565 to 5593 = 1145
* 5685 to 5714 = 1783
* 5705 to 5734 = -688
